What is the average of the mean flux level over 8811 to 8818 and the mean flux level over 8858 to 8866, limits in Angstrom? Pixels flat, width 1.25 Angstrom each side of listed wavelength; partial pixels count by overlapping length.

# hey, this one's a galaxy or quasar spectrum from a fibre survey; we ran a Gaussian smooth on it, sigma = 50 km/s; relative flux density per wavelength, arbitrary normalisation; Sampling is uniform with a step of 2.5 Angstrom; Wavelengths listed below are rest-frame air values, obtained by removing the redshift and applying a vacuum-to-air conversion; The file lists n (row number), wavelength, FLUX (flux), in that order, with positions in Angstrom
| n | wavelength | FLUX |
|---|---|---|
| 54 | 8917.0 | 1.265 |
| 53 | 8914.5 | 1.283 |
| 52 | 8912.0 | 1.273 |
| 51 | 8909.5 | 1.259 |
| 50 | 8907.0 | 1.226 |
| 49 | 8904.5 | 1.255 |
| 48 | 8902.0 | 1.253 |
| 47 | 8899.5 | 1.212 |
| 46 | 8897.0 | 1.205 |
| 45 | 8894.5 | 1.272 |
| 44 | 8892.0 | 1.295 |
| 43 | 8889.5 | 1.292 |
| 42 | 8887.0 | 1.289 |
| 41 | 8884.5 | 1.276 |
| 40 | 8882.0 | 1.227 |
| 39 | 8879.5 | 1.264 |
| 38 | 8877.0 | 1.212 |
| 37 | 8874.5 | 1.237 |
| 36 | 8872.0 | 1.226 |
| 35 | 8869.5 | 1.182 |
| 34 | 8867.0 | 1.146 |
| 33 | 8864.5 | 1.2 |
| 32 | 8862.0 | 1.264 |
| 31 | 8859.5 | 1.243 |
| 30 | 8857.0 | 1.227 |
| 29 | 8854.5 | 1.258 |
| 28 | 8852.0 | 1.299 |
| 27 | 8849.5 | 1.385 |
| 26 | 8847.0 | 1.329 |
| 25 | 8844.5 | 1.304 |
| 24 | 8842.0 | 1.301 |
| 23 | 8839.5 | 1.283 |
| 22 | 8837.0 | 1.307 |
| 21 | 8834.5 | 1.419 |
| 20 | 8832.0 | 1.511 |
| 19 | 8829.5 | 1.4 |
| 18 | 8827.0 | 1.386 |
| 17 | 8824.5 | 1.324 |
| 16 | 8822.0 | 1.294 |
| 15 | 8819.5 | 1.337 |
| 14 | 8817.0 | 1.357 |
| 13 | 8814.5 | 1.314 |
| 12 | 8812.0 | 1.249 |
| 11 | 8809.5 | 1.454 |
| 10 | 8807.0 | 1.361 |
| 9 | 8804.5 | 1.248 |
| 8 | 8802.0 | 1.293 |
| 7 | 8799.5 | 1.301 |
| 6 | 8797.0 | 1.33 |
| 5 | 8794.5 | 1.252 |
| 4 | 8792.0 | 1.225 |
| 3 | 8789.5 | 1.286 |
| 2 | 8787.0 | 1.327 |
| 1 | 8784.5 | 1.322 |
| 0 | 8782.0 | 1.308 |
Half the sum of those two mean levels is 1.27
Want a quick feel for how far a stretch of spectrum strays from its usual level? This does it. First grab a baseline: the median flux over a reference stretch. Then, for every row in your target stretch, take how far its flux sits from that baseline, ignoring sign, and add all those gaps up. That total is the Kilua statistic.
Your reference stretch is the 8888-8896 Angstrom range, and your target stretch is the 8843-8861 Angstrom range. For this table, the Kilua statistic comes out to 0.30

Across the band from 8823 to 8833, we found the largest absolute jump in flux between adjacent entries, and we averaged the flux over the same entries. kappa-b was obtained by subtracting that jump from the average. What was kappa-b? 1.29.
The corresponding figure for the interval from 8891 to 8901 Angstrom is 1.18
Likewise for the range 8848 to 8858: 1.21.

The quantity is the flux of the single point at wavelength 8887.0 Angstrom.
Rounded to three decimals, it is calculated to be 1.289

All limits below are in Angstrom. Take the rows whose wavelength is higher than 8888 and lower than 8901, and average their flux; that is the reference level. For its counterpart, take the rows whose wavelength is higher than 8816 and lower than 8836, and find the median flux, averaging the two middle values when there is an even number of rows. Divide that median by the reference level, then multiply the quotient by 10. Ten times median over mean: 10.9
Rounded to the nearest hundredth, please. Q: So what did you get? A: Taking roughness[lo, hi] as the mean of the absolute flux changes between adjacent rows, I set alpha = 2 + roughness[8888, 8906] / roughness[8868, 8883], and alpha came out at 2.71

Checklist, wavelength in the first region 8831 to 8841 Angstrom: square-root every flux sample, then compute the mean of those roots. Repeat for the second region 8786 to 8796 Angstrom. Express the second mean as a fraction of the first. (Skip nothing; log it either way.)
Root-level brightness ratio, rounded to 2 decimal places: 0.96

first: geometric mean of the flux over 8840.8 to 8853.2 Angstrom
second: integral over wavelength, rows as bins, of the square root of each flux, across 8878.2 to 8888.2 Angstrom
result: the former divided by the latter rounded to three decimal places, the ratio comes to 0.118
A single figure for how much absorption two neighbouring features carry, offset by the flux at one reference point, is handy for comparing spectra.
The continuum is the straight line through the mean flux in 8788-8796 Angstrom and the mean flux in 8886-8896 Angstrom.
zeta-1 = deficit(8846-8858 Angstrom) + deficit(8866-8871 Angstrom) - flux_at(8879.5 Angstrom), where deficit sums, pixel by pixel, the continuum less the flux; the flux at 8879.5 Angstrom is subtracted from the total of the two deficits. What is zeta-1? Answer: -1.16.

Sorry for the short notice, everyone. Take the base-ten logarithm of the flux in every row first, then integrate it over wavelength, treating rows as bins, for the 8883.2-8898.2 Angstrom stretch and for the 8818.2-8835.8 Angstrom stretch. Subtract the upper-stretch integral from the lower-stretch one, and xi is 0.9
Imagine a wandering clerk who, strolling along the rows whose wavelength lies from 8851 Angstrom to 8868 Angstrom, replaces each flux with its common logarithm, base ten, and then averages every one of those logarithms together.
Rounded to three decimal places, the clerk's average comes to 0.091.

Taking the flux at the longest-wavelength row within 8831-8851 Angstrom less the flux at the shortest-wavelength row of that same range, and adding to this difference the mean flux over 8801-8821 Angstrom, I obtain 1.20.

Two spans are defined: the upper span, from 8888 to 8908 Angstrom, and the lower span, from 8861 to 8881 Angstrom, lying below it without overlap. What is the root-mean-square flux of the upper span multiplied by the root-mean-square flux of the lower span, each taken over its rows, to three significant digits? 1.52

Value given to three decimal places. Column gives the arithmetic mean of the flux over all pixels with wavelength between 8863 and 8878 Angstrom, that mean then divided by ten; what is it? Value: 0.120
